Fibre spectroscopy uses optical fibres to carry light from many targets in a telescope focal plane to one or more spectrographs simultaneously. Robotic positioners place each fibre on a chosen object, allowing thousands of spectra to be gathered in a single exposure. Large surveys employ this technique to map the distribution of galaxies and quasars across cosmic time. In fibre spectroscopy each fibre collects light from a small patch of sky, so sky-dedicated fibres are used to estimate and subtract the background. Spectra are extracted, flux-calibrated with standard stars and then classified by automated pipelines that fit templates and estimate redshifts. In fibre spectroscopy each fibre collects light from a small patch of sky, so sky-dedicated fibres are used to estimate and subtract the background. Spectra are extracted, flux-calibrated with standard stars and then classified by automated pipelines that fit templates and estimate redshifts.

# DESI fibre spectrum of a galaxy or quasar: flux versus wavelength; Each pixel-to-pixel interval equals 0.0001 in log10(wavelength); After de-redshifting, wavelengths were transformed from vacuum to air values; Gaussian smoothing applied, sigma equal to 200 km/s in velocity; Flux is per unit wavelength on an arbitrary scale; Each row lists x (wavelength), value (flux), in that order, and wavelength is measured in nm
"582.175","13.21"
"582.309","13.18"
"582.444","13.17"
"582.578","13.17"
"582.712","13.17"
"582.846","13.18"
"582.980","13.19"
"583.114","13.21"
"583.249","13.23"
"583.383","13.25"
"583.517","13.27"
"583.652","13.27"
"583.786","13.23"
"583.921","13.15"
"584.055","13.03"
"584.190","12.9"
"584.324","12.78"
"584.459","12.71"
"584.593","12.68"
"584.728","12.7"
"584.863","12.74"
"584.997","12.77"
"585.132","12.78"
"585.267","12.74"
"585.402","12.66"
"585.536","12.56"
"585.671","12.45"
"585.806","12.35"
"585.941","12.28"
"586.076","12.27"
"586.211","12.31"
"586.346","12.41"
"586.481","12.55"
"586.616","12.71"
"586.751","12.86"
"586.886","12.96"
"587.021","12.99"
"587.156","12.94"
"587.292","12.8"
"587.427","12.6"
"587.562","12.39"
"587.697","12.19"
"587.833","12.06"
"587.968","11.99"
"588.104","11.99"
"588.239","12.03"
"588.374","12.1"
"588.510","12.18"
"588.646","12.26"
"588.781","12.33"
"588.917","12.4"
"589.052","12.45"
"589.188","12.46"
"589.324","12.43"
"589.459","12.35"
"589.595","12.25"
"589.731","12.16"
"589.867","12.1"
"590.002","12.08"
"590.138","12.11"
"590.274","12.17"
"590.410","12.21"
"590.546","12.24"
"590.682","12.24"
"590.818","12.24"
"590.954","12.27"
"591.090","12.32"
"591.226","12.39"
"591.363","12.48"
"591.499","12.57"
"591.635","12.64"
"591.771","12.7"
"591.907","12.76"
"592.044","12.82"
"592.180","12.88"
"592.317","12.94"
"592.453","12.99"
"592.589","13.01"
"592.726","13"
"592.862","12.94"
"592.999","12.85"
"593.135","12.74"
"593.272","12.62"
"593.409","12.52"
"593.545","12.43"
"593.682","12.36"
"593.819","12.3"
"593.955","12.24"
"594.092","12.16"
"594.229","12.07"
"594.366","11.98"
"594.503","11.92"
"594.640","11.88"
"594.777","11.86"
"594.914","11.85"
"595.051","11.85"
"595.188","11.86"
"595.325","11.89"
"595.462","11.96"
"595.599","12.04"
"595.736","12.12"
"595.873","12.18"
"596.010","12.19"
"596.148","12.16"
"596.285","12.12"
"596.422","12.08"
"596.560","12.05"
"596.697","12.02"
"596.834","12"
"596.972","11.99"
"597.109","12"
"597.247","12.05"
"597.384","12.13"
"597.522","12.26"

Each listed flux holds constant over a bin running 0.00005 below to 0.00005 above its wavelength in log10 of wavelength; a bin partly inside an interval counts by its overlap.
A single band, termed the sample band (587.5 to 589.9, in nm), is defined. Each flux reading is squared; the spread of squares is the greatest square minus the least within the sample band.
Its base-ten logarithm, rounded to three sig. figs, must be 1.06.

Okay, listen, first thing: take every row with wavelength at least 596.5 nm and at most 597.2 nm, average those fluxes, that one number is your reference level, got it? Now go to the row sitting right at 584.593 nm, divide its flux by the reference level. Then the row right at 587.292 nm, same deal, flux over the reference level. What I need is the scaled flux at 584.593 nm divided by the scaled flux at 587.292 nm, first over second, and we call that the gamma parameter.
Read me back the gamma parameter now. 0.99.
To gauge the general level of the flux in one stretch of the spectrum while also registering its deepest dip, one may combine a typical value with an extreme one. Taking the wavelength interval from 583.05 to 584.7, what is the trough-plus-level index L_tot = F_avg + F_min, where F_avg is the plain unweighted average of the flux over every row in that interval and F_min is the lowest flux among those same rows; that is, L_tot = 25.7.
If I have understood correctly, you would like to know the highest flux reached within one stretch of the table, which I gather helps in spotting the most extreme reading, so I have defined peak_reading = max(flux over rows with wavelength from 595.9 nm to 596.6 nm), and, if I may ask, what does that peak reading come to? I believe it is 12.19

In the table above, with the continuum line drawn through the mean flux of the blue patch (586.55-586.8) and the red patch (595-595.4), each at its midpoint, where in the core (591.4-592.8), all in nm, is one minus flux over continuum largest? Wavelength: 591.499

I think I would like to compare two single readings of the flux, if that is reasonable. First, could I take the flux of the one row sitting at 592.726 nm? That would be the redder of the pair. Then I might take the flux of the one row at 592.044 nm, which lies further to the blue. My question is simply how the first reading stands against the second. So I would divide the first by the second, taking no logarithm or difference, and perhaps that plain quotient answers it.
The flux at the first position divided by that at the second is 1.01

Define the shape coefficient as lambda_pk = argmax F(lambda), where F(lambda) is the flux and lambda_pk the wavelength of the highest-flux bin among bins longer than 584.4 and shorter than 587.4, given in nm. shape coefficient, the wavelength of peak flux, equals 587.021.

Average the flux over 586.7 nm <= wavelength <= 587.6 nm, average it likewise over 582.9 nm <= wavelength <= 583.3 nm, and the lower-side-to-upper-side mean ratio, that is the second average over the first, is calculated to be 1.03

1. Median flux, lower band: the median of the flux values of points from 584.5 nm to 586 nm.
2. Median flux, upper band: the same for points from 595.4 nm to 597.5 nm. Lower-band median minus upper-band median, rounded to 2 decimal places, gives 0.63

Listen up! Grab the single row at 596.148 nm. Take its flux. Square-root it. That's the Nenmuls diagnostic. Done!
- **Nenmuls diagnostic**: 3.49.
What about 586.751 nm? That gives 3.59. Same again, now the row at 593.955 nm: 3.50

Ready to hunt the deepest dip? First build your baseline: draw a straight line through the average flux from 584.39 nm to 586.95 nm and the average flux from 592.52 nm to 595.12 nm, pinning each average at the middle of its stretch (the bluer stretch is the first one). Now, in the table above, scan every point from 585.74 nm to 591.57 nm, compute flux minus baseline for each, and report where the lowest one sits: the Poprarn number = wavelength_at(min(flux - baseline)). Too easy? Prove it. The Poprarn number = 587.968 nm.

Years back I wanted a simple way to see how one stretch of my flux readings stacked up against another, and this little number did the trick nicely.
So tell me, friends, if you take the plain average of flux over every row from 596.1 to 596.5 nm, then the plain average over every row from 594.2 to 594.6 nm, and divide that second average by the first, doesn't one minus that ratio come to 0.01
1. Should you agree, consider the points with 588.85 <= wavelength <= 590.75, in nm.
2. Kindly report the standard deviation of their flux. 0.13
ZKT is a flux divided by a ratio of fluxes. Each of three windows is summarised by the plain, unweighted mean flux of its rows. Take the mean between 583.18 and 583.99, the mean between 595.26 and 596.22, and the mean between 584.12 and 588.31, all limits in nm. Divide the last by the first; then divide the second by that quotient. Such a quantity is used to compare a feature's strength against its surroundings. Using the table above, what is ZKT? 12.73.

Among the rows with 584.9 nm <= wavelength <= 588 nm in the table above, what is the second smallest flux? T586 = 12.06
